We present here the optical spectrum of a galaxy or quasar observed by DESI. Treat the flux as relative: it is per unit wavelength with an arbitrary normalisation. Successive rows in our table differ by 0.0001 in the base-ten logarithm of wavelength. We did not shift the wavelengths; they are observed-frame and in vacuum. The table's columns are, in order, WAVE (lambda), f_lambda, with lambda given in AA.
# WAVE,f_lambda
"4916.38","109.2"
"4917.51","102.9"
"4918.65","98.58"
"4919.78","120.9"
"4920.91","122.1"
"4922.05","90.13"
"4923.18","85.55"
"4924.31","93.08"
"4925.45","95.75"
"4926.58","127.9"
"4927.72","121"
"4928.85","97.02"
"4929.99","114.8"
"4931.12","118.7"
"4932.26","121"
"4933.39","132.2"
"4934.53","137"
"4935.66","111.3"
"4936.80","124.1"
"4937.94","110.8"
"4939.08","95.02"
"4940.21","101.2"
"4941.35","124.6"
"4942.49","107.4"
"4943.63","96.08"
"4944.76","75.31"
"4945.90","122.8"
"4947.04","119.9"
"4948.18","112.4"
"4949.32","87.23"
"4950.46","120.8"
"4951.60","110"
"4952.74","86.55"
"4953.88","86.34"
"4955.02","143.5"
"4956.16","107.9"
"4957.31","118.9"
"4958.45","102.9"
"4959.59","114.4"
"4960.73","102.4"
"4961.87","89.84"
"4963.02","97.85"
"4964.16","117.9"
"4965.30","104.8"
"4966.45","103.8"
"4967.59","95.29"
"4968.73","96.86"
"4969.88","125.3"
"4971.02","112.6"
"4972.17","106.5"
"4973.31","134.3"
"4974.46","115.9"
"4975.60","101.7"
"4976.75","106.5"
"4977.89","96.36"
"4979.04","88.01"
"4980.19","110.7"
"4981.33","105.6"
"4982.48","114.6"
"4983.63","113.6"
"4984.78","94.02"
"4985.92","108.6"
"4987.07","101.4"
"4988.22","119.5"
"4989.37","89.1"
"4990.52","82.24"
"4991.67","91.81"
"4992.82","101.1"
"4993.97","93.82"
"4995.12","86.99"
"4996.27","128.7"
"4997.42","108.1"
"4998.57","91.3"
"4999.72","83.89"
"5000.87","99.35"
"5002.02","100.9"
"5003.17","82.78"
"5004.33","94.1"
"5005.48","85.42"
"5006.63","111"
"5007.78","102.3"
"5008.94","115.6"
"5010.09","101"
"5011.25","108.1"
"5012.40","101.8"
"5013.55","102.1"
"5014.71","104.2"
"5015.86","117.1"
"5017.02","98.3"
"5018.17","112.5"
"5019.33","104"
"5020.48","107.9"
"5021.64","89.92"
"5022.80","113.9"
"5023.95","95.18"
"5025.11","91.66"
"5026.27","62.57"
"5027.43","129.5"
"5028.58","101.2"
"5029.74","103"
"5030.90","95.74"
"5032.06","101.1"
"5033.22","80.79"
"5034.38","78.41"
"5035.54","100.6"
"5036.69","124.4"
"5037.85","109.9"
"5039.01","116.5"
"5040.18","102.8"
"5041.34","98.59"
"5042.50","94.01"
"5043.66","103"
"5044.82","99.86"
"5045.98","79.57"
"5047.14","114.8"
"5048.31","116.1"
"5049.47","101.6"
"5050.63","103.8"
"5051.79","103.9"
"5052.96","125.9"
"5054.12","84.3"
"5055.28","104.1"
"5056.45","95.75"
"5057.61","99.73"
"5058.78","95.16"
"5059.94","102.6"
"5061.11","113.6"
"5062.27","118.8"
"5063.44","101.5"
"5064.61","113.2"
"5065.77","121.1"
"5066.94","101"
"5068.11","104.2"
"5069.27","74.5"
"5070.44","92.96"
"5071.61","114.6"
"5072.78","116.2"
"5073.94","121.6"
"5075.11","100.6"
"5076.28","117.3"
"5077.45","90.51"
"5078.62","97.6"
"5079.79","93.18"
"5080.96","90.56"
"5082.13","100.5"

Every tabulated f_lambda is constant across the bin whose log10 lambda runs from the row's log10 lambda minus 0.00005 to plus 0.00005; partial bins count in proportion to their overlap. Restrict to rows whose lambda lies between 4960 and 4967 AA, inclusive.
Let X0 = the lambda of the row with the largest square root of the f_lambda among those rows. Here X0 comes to 4964.16 AA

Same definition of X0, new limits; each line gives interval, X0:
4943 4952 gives 4945.90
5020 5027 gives 5022.80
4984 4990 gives 4988.22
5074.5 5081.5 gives 5076.28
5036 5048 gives 5036.69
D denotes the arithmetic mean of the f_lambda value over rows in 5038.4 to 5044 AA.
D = 103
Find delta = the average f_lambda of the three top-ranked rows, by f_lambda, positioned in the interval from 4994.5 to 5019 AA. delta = 120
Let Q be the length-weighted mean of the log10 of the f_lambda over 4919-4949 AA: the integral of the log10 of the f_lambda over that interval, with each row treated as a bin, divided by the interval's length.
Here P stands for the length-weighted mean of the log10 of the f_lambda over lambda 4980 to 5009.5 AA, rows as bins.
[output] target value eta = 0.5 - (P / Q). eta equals -0.480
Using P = 1.999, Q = 2.04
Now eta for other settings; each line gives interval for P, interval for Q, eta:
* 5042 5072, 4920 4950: -0.488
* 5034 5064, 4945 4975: -0.491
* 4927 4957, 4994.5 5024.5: -0.517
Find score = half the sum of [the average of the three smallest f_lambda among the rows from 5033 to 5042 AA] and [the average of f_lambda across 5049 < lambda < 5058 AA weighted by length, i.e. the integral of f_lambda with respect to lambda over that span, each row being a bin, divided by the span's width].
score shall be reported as 94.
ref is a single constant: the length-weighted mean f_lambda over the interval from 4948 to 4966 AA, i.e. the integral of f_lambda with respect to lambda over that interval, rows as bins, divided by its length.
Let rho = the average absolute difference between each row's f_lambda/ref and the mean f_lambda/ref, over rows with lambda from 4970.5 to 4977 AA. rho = 0.08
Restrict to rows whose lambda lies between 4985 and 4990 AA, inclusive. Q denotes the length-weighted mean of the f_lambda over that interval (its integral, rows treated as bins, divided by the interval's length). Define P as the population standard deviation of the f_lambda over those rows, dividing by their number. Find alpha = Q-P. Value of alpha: 93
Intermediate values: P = 11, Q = 104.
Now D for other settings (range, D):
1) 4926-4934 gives 119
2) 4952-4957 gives 106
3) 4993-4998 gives 104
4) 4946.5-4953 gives 106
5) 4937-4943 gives 108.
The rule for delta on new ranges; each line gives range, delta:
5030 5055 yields 122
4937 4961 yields 130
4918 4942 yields 132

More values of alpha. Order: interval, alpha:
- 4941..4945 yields 84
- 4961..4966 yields 92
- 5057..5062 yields 97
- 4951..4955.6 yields 83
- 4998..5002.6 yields 87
